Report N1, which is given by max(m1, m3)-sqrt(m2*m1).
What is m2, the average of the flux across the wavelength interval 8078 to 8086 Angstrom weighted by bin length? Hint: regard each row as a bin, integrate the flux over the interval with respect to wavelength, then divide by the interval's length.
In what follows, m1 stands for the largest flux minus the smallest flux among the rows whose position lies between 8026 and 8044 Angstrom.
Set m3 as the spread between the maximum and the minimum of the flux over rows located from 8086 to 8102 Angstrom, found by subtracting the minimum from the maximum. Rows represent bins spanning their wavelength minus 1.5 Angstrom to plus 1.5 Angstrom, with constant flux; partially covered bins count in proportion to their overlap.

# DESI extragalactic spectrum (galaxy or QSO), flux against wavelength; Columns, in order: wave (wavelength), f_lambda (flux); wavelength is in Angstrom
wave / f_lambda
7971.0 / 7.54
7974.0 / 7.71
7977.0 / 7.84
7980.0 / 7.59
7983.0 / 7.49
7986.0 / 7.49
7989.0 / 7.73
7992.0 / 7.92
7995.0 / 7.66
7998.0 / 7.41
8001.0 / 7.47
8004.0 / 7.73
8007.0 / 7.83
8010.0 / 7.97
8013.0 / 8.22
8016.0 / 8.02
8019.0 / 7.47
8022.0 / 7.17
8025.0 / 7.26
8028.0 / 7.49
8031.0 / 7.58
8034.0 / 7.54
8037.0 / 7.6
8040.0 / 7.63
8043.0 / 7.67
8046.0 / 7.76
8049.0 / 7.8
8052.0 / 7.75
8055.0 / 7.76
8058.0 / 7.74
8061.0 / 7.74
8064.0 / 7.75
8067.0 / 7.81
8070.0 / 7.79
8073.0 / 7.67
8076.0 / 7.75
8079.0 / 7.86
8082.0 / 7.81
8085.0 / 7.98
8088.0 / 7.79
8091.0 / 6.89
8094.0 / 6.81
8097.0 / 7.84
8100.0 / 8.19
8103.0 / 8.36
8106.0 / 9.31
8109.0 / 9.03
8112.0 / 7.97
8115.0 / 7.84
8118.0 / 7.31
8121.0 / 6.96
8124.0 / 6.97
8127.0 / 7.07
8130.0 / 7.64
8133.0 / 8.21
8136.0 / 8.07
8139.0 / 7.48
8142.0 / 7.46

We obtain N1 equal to 0.2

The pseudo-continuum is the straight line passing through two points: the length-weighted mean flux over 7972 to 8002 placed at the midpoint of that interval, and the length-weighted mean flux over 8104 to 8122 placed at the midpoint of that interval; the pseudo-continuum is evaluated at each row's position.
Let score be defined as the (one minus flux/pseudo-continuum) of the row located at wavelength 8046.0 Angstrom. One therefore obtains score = 0.012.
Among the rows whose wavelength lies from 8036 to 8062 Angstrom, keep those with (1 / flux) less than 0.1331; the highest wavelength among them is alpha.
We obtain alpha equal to 8061.0 Angstrom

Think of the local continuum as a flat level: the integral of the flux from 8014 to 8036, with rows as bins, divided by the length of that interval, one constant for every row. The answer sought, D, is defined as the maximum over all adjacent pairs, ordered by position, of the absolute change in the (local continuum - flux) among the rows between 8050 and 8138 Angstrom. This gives 1.1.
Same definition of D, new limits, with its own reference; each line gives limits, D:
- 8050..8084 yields 0.1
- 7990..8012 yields 0.3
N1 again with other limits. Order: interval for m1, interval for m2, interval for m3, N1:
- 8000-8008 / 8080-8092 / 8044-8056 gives -1.3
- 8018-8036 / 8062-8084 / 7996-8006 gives -1.4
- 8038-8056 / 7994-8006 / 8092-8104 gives 0.4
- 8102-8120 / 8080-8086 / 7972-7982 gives -2.0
